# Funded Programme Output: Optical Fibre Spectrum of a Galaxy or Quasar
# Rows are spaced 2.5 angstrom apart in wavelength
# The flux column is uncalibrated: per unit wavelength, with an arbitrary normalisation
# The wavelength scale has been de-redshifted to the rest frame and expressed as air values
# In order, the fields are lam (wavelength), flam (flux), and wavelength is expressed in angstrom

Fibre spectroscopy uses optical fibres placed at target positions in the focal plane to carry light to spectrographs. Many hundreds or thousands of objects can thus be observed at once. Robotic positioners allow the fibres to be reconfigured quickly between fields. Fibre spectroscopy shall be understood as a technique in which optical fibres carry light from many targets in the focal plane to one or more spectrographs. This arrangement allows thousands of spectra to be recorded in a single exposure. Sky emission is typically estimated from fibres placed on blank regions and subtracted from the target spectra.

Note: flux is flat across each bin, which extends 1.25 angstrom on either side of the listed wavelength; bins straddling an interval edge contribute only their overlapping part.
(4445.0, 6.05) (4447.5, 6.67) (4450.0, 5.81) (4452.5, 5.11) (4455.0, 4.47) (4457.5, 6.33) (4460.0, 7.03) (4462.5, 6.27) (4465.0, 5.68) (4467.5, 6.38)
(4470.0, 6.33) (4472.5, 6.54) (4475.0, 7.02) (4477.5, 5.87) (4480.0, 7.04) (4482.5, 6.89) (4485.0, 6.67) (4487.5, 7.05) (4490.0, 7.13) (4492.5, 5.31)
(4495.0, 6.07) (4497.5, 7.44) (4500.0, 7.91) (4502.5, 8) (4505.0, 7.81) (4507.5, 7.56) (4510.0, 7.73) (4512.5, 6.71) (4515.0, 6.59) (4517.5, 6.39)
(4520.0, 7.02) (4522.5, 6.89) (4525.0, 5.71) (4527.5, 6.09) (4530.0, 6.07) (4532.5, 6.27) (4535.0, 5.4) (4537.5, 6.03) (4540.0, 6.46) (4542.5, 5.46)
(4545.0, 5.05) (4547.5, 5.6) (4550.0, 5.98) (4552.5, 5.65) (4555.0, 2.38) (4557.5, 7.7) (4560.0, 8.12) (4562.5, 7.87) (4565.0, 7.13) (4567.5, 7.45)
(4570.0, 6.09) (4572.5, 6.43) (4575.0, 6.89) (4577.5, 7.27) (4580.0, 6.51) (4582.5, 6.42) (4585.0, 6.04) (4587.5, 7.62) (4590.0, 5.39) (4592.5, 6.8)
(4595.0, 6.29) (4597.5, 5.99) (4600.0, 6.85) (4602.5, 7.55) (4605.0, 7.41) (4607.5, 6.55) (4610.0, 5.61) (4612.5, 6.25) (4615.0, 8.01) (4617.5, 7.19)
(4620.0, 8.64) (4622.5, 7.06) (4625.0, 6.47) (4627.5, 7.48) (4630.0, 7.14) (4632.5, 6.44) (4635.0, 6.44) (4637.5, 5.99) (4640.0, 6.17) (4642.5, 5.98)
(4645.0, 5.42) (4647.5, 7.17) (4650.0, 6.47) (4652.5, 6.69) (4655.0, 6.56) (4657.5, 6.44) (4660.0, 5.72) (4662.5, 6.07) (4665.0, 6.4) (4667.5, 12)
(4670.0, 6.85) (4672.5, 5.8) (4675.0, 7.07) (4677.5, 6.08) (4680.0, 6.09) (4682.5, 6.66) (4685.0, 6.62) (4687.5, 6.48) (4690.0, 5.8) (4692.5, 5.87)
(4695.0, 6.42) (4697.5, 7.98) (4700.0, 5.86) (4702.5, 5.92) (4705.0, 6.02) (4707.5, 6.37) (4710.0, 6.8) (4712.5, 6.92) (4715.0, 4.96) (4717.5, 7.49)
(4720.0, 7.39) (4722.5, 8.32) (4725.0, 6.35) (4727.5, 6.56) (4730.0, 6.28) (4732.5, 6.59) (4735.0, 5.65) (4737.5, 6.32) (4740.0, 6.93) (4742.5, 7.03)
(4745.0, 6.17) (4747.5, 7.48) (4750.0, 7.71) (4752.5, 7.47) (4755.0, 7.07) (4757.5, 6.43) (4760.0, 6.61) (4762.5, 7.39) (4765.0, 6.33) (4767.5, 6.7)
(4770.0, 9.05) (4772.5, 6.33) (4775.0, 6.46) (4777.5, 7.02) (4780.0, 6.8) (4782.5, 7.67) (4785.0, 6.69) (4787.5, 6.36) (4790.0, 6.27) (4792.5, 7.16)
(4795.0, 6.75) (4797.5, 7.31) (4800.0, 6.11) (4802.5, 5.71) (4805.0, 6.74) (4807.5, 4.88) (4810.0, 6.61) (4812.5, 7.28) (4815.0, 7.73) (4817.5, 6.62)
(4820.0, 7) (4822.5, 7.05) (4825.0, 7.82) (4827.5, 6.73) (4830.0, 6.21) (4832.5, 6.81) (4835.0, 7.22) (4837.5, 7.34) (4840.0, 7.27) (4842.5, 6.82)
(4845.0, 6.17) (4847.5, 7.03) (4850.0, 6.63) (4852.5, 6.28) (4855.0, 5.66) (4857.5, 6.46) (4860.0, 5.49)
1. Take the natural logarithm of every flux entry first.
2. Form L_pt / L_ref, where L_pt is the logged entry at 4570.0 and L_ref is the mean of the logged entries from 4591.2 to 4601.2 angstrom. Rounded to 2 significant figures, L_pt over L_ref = 0.97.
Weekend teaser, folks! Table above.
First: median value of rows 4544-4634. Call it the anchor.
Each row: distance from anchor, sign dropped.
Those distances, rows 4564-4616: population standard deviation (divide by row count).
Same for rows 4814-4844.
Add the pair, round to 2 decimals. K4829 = 0.71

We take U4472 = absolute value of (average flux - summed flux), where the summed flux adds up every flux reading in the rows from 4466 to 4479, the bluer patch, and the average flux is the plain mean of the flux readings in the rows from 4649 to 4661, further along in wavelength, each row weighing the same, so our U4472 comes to 25.8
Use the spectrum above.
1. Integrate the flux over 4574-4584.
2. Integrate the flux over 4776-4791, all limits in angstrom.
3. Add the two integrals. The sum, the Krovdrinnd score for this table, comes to 170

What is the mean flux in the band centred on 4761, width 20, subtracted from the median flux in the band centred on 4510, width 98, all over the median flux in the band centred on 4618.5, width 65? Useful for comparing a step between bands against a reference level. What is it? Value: -0.11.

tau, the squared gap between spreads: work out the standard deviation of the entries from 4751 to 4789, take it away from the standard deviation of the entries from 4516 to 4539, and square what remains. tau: 0.04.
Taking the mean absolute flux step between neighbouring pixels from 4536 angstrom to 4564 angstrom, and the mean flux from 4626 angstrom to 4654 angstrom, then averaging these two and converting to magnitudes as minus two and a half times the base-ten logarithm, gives -1.47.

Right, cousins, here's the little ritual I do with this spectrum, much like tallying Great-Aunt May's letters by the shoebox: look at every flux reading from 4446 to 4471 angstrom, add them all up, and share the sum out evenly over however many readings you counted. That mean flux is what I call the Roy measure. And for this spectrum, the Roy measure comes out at 6.01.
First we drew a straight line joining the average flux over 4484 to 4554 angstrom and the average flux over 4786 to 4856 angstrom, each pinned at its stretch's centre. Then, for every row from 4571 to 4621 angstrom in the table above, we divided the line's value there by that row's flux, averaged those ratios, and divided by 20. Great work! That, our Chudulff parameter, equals 0.0489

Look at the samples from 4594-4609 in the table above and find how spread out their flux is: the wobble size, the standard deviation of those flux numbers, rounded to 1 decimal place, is 0.6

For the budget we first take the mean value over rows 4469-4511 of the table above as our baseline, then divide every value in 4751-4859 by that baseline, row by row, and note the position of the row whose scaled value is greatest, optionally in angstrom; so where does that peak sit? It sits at 4770.0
